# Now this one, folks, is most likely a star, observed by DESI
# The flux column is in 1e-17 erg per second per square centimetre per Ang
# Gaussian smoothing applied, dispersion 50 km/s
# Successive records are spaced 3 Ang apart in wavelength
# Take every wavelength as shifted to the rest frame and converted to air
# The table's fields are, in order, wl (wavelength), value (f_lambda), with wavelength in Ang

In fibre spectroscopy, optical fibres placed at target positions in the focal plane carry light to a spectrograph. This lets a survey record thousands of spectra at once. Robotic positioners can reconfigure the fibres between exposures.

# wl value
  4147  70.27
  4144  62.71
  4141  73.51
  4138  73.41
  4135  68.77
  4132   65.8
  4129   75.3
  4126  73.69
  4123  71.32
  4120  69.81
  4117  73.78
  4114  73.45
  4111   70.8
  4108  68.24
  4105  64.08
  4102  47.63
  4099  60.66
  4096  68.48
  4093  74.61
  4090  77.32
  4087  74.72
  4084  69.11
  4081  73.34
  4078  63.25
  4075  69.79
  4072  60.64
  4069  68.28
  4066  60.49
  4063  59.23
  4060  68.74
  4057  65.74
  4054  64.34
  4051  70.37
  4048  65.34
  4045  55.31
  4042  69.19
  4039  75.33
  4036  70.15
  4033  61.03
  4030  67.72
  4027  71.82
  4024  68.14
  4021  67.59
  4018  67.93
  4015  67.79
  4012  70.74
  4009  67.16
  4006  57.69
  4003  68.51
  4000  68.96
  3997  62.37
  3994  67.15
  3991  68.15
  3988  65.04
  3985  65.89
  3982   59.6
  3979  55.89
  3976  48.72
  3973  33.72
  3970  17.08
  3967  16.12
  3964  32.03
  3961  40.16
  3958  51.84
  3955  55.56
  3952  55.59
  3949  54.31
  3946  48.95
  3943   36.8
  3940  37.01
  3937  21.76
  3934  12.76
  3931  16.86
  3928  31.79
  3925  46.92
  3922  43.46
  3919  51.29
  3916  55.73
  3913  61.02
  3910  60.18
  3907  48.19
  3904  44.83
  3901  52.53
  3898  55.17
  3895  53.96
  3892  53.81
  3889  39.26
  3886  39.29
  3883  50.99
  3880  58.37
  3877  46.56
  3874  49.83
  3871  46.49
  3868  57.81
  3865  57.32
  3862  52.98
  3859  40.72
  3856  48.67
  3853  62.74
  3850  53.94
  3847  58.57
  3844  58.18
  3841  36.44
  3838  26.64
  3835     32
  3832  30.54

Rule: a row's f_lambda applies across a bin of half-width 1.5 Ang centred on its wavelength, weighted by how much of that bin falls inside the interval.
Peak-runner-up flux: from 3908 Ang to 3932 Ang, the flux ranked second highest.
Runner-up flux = 60.18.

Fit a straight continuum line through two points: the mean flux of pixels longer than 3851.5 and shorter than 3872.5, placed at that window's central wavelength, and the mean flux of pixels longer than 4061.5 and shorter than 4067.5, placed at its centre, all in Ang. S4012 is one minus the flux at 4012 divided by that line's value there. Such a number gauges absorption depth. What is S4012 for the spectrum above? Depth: -0.221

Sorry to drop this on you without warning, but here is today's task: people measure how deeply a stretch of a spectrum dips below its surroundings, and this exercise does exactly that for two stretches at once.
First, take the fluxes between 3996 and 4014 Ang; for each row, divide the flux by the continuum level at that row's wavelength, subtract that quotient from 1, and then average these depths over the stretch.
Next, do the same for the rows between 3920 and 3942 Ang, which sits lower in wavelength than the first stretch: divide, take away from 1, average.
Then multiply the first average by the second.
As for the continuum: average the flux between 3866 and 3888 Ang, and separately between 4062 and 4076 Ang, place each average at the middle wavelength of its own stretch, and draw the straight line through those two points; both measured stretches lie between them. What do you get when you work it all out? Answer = -0.051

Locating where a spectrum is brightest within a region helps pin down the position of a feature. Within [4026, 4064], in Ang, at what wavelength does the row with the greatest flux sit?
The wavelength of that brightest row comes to 4039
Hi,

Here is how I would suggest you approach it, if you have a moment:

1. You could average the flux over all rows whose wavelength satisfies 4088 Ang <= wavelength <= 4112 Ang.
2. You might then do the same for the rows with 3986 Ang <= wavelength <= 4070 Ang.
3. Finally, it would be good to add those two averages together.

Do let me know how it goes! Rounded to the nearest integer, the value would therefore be 133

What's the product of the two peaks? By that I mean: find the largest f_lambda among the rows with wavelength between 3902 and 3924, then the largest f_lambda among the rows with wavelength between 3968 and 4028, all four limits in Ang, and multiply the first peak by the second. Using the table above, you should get 4382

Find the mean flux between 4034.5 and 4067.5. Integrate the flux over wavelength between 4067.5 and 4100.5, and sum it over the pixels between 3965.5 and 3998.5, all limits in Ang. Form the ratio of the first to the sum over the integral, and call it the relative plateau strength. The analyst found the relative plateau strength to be 268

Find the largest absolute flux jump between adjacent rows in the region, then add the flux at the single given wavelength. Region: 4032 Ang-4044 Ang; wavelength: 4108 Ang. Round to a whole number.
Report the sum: 77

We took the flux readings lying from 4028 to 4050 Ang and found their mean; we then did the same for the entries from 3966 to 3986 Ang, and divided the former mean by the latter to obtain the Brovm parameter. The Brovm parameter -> 1.56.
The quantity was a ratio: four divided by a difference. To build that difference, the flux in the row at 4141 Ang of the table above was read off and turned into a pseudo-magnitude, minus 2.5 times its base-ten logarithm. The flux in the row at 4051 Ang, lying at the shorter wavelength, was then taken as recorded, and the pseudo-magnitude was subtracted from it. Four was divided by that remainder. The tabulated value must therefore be 0.053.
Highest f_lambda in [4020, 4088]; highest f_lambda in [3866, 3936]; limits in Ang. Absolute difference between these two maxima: 14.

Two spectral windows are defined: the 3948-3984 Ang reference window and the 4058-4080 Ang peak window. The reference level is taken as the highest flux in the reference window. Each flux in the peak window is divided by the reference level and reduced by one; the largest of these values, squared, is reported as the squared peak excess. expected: 0.029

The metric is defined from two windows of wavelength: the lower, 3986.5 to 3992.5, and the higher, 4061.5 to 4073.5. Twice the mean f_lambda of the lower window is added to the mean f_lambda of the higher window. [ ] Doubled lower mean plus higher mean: 195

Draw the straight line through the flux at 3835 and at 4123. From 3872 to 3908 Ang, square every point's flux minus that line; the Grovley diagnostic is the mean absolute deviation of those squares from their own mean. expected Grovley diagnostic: 88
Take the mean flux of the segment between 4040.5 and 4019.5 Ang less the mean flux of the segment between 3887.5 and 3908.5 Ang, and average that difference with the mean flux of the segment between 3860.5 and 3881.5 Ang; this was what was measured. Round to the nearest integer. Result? 36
